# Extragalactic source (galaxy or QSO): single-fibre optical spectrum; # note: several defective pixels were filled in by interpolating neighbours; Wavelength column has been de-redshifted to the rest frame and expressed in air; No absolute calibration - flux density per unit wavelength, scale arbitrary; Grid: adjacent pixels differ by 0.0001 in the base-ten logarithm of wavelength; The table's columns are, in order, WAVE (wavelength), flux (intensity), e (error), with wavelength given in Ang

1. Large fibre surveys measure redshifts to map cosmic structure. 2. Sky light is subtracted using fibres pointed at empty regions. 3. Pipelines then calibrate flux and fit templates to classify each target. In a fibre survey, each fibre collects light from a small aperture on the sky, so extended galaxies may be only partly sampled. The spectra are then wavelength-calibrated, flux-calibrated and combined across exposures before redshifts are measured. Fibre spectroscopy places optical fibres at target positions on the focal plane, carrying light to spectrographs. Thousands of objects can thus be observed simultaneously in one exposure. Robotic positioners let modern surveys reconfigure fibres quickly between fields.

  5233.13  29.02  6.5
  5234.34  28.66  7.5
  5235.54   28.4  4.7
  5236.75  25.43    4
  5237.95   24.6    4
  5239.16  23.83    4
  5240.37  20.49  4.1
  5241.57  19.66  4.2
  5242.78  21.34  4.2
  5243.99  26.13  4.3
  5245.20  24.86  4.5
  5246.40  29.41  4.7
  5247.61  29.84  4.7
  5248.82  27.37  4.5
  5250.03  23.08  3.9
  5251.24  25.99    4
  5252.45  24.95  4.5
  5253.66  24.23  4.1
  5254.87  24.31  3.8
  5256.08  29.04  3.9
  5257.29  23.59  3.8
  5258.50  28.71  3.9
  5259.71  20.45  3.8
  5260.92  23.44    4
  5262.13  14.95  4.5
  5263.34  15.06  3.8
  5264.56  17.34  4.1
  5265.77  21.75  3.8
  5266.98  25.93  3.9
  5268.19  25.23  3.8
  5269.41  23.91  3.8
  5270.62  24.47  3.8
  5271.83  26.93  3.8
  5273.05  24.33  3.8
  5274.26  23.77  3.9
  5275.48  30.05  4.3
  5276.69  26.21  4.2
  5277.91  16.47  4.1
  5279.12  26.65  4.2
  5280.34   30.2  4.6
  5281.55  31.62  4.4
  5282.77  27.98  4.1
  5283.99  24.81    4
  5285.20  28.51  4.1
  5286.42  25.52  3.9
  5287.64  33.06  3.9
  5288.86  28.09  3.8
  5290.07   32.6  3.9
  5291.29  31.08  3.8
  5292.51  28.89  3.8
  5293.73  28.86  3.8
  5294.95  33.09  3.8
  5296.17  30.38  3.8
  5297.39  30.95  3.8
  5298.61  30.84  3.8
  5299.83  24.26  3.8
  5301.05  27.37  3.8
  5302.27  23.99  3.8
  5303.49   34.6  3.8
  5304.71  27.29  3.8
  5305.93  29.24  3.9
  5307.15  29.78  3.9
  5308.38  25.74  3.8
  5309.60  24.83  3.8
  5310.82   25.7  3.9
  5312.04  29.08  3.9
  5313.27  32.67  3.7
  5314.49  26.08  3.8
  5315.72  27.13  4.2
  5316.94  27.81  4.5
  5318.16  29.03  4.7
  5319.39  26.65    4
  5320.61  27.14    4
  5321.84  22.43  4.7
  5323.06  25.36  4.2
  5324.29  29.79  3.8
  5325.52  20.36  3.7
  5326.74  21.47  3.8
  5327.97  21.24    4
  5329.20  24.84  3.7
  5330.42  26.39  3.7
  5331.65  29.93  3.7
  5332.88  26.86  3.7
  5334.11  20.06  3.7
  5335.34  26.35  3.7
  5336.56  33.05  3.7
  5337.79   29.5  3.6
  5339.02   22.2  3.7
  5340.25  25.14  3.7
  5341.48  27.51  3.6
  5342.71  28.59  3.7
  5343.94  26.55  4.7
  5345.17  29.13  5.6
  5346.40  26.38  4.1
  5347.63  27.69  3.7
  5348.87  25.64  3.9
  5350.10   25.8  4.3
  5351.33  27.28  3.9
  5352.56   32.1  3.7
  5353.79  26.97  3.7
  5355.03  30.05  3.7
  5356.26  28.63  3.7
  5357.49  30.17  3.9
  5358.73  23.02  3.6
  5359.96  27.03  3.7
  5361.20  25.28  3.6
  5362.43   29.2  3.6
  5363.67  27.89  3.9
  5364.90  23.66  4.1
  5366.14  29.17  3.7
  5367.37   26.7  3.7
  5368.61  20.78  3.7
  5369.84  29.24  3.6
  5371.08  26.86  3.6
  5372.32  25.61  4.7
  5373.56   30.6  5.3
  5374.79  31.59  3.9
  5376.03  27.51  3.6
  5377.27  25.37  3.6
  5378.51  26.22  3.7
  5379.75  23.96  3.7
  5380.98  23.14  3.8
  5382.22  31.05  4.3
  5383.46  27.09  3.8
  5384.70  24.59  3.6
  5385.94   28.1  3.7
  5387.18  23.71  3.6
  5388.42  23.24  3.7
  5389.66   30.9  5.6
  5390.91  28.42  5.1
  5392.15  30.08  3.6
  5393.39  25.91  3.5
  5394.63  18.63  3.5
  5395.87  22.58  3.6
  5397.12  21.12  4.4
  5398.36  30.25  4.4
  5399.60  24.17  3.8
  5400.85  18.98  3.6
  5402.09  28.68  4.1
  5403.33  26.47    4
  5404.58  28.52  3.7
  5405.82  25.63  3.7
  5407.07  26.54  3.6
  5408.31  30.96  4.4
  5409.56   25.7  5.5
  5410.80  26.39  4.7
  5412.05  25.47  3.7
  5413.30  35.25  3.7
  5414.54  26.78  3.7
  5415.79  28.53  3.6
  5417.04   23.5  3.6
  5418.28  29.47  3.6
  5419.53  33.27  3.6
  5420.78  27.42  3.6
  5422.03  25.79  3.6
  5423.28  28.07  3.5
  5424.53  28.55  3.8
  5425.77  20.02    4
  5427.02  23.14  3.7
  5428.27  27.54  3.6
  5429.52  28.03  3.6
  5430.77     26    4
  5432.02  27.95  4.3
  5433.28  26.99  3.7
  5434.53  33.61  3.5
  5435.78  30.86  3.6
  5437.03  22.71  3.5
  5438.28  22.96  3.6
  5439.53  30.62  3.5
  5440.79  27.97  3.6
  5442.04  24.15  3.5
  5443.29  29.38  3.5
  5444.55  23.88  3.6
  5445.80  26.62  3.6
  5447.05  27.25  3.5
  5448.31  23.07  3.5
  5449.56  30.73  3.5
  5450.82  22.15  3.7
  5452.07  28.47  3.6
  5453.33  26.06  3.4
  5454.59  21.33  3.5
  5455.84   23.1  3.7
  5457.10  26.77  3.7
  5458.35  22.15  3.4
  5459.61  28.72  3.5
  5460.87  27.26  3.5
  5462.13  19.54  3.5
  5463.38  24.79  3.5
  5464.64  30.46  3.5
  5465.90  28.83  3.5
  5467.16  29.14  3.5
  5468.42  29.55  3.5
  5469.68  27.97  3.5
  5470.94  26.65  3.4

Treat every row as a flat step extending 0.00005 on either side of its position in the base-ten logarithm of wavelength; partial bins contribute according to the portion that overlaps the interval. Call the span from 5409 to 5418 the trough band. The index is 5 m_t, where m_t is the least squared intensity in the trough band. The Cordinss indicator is 2761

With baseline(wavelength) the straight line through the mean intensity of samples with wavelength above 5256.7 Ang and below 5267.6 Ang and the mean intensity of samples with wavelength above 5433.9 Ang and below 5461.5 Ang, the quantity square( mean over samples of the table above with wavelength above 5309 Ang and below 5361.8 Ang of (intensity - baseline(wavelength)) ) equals 12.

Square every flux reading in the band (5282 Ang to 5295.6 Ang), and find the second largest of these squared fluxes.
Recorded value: 1093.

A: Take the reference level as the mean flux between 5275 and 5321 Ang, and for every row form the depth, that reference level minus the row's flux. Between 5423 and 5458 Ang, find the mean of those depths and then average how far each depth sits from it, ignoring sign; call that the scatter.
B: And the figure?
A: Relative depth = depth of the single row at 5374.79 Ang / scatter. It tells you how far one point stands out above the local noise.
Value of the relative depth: -1.2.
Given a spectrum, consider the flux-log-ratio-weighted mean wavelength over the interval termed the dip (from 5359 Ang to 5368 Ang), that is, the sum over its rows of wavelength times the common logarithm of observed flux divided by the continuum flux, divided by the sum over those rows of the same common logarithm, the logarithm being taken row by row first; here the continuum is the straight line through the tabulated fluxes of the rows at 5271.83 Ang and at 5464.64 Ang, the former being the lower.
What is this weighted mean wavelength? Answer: 5363.6 Ang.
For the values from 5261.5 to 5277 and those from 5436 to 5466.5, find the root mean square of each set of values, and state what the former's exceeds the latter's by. -2.5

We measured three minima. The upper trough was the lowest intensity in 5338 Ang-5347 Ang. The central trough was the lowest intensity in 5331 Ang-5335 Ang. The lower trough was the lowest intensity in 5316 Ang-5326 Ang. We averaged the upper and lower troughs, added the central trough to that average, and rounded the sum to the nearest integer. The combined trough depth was 41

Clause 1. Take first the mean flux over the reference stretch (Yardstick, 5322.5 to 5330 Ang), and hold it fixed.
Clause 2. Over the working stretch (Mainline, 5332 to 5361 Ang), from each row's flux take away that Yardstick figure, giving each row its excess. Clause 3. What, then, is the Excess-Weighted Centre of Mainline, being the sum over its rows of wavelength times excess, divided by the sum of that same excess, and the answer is 5347.8 Ang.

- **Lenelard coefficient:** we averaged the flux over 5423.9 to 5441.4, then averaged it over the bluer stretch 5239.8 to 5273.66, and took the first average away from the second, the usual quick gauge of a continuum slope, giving -3.1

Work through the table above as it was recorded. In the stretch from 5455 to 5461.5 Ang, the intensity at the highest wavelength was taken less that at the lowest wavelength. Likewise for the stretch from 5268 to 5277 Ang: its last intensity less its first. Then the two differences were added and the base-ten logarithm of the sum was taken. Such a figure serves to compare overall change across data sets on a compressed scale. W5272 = 0.71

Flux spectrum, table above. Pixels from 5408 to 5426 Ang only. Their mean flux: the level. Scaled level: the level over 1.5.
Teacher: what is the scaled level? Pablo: 18.5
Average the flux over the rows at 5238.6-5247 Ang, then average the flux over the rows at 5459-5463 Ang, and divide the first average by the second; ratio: 0.94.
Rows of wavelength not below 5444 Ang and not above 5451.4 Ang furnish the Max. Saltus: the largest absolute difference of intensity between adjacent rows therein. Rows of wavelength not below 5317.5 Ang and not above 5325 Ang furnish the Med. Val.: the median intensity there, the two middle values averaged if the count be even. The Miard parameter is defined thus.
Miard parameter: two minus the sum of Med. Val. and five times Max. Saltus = -68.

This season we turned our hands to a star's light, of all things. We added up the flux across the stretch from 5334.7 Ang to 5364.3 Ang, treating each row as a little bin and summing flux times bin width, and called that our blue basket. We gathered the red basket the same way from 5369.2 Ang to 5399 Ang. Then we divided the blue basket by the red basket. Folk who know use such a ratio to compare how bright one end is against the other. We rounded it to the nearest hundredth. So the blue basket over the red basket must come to 1.03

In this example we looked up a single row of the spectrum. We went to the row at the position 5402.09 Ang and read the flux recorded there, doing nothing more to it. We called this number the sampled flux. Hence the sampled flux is 28.68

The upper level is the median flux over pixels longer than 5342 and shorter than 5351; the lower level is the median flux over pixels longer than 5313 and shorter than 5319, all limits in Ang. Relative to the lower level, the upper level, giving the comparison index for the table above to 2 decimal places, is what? 0.95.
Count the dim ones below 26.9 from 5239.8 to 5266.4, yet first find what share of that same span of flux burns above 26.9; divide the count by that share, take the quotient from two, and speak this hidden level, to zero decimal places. -73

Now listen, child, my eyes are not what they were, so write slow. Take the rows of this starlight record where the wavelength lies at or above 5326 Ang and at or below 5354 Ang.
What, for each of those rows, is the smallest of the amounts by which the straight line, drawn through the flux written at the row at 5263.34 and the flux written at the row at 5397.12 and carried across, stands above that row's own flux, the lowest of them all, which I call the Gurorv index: -15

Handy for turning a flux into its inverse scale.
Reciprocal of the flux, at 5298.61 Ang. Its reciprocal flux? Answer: 0.032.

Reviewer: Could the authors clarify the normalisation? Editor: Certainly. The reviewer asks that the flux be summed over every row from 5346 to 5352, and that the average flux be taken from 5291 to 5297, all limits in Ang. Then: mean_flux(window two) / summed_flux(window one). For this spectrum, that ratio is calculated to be 0.229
